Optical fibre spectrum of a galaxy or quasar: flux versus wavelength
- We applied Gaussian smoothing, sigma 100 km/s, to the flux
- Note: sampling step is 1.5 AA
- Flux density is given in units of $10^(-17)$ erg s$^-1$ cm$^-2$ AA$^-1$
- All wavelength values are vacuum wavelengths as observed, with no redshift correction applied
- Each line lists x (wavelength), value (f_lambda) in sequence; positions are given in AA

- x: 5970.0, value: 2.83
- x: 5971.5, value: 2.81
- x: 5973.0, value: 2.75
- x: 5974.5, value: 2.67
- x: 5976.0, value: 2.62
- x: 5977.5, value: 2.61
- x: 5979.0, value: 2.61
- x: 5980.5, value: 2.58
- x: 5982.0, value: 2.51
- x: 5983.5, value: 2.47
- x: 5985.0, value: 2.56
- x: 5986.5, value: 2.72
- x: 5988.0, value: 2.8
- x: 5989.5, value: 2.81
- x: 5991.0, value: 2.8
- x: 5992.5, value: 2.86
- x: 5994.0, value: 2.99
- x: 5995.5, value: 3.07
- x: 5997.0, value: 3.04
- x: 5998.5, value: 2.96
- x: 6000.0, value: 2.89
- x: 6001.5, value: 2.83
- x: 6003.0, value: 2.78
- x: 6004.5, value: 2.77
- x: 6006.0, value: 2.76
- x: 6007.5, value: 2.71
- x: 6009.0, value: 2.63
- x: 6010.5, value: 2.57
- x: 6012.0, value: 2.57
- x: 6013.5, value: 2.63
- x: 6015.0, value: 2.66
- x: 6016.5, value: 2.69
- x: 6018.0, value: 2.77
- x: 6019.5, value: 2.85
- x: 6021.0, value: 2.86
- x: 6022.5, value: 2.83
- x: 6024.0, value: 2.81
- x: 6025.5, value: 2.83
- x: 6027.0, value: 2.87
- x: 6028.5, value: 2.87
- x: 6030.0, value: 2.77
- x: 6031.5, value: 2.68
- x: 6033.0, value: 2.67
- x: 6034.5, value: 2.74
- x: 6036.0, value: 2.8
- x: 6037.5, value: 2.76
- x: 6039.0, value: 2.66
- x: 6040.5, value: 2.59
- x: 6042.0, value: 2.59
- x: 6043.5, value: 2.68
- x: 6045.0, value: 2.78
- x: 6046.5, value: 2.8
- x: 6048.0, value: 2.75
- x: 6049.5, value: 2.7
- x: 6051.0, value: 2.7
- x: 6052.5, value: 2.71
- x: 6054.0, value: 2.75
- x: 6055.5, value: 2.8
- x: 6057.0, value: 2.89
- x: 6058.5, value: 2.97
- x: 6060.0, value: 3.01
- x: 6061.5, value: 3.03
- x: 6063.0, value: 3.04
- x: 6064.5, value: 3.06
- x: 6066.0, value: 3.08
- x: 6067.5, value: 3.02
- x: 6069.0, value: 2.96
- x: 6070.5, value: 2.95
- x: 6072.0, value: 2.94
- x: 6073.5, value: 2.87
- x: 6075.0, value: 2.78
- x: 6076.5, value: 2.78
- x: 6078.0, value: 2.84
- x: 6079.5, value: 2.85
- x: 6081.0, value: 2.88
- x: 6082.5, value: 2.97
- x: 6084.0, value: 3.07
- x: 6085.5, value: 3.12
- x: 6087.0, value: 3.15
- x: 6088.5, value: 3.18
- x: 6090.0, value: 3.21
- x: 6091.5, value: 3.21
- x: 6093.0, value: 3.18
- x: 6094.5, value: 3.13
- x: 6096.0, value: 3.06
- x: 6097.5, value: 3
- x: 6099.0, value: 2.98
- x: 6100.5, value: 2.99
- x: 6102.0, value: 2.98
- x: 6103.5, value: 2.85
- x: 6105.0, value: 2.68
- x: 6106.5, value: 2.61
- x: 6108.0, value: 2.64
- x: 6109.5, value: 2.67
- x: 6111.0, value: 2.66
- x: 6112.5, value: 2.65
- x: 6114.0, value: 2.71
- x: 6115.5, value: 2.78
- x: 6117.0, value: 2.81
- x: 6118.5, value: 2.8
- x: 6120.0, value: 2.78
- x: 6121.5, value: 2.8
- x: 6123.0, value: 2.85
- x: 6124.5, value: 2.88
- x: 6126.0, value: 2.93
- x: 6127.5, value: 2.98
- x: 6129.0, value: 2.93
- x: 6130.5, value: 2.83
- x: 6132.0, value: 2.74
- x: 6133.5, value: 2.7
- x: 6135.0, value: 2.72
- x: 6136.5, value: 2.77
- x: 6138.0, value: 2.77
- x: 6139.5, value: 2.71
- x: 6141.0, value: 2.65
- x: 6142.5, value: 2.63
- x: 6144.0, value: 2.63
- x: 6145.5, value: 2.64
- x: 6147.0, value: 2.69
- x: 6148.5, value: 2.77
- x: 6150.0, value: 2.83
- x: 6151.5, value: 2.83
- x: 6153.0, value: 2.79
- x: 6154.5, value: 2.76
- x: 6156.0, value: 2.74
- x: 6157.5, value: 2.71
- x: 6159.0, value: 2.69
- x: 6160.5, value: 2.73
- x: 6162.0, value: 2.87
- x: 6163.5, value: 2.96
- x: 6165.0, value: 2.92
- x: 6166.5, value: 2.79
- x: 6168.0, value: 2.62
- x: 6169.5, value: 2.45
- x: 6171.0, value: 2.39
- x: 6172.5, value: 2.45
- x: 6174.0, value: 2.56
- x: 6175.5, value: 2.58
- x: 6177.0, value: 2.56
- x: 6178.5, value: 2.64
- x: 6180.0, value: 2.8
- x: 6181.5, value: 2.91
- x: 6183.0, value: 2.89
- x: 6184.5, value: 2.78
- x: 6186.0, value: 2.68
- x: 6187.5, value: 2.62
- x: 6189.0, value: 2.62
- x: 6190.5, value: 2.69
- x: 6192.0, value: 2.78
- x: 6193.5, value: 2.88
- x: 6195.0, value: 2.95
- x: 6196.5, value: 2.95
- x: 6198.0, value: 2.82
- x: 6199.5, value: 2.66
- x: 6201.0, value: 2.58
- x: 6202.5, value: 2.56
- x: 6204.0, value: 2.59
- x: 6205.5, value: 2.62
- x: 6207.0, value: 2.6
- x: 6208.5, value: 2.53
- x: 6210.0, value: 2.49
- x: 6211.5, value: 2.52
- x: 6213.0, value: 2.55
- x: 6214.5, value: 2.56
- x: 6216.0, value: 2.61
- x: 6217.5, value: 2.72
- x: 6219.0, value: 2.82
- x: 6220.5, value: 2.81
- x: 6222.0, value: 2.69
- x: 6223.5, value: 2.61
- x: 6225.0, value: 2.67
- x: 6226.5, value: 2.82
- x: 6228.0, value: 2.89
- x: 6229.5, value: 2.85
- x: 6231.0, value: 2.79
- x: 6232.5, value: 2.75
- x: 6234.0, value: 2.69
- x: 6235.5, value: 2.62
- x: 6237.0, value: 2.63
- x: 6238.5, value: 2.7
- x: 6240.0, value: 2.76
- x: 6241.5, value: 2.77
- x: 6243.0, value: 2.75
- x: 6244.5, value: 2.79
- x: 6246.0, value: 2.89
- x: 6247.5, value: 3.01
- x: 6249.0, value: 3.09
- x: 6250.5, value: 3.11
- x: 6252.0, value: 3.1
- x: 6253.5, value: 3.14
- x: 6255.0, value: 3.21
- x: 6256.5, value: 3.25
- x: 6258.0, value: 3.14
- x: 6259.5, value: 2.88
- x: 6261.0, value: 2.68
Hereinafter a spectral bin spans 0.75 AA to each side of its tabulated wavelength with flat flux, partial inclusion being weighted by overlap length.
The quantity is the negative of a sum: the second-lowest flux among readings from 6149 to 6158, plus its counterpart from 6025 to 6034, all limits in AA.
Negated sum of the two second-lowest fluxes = -5.4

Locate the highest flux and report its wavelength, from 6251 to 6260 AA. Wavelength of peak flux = 6256.5 AA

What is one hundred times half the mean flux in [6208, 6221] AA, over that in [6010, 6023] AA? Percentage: 48.3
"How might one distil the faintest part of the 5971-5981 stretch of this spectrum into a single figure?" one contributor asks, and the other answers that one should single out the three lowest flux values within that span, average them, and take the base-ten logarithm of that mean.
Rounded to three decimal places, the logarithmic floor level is 0.415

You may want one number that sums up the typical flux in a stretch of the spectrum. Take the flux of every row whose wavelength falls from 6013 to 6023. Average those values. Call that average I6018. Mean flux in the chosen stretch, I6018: 2.76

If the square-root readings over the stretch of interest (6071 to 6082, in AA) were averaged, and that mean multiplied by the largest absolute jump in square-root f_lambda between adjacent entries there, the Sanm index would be 0.045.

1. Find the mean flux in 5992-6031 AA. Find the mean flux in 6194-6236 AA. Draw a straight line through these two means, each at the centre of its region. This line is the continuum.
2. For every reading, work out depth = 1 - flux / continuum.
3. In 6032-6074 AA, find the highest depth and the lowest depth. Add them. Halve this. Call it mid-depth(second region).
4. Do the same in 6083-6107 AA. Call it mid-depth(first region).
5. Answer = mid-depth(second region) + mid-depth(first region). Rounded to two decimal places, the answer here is -0.08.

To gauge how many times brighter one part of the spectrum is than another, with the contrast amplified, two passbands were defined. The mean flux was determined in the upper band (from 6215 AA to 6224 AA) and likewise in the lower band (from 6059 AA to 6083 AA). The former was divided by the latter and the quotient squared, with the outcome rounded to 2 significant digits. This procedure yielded 0.85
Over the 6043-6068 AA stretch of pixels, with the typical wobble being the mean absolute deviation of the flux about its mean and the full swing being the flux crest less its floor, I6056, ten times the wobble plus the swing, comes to 1.75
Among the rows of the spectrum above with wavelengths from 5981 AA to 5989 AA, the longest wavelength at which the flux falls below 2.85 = 5988.0 AA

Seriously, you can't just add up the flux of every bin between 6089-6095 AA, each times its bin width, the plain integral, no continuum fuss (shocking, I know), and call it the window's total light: 19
